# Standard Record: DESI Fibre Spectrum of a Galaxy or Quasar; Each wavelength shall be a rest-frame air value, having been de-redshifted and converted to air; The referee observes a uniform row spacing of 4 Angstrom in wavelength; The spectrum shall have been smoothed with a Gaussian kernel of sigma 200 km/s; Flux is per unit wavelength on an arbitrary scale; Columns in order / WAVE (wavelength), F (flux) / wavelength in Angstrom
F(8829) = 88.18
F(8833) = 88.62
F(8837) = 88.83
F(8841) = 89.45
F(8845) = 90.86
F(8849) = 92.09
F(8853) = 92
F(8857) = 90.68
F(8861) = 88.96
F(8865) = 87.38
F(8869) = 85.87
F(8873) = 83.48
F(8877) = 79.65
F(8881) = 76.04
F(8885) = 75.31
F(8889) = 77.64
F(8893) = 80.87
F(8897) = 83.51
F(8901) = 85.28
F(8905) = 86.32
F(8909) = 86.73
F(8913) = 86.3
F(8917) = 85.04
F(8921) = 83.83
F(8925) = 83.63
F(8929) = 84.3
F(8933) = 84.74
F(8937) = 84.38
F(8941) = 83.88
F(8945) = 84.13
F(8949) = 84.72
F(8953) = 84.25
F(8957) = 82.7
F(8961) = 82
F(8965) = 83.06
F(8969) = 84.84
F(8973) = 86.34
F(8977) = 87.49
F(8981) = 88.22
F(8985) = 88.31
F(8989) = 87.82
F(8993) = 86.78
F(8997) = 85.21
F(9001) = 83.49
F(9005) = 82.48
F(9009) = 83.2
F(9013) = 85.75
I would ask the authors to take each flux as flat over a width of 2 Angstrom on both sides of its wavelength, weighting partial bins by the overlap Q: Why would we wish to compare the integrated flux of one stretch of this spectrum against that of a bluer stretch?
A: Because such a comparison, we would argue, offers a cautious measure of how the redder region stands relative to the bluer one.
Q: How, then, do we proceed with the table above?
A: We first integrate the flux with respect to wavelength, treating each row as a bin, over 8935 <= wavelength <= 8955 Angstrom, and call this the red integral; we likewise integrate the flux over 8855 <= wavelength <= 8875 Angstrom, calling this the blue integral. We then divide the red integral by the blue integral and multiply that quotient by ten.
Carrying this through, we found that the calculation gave 9.7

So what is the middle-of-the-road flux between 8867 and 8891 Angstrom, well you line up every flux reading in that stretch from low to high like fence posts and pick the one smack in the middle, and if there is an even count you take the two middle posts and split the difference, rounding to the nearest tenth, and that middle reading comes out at 78.6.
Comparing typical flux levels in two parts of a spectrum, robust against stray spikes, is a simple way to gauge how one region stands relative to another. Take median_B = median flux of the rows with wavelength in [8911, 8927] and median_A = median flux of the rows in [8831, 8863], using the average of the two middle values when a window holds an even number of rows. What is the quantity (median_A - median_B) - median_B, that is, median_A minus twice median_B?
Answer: -78.8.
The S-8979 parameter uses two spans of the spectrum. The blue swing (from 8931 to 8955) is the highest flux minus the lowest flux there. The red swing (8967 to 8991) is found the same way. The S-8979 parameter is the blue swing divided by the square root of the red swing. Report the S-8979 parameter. 0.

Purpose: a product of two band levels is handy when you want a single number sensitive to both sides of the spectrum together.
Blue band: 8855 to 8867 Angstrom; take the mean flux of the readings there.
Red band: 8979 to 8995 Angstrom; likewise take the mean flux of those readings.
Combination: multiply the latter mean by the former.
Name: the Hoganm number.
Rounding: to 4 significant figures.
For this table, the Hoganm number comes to 7813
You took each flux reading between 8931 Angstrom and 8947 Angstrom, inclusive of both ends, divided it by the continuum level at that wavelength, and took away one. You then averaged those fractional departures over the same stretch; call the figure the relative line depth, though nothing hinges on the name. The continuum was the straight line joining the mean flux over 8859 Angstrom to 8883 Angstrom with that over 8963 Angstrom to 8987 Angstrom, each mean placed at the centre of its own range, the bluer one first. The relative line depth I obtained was -0.013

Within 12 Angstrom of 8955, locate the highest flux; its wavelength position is 8949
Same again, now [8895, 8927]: 8909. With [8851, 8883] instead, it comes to 8853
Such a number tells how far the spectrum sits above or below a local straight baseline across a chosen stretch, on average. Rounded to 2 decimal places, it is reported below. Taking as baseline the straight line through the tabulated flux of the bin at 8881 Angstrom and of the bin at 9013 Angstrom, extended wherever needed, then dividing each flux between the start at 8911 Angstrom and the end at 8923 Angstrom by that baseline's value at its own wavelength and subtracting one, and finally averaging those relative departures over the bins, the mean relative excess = 0.08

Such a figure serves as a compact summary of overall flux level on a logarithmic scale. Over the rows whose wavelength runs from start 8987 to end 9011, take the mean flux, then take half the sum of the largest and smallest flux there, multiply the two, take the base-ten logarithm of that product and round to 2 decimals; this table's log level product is 3.86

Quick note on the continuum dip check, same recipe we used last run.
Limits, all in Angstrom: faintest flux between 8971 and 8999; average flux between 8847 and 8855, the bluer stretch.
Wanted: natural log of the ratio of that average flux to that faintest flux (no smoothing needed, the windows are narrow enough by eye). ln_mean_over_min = 0.08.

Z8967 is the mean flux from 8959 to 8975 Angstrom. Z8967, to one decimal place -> 84.1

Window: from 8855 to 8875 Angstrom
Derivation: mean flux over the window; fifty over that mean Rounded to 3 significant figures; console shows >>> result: 0.573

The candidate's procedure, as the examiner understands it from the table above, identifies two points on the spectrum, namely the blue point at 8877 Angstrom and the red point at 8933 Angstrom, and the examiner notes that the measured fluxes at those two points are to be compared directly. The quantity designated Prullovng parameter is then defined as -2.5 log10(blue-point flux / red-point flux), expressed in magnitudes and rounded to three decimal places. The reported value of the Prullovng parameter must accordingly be 0.067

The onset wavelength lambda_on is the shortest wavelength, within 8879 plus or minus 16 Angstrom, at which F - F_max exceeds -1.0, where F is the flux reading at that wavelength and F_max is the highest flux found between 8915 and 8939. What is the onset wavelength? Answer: 8865 Angstrom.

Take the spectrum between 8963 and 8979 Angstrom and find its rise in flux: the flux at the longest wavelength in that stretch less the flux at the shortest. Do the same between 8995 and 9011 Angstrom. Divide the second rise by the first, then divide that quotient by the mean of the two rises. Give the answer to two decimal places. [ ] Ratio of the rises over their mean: -0.37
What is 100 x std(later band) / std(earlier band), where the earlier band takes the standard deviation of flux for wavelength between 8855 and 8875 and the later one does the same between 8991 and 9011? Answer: 63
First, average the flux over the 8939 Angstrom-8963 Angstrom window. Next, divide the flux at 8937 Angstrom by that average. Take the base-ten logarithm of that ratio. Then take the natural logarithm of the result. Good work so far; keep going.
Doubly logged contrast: -5.5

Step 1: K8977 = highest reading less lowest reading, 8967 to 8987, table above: 3.5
